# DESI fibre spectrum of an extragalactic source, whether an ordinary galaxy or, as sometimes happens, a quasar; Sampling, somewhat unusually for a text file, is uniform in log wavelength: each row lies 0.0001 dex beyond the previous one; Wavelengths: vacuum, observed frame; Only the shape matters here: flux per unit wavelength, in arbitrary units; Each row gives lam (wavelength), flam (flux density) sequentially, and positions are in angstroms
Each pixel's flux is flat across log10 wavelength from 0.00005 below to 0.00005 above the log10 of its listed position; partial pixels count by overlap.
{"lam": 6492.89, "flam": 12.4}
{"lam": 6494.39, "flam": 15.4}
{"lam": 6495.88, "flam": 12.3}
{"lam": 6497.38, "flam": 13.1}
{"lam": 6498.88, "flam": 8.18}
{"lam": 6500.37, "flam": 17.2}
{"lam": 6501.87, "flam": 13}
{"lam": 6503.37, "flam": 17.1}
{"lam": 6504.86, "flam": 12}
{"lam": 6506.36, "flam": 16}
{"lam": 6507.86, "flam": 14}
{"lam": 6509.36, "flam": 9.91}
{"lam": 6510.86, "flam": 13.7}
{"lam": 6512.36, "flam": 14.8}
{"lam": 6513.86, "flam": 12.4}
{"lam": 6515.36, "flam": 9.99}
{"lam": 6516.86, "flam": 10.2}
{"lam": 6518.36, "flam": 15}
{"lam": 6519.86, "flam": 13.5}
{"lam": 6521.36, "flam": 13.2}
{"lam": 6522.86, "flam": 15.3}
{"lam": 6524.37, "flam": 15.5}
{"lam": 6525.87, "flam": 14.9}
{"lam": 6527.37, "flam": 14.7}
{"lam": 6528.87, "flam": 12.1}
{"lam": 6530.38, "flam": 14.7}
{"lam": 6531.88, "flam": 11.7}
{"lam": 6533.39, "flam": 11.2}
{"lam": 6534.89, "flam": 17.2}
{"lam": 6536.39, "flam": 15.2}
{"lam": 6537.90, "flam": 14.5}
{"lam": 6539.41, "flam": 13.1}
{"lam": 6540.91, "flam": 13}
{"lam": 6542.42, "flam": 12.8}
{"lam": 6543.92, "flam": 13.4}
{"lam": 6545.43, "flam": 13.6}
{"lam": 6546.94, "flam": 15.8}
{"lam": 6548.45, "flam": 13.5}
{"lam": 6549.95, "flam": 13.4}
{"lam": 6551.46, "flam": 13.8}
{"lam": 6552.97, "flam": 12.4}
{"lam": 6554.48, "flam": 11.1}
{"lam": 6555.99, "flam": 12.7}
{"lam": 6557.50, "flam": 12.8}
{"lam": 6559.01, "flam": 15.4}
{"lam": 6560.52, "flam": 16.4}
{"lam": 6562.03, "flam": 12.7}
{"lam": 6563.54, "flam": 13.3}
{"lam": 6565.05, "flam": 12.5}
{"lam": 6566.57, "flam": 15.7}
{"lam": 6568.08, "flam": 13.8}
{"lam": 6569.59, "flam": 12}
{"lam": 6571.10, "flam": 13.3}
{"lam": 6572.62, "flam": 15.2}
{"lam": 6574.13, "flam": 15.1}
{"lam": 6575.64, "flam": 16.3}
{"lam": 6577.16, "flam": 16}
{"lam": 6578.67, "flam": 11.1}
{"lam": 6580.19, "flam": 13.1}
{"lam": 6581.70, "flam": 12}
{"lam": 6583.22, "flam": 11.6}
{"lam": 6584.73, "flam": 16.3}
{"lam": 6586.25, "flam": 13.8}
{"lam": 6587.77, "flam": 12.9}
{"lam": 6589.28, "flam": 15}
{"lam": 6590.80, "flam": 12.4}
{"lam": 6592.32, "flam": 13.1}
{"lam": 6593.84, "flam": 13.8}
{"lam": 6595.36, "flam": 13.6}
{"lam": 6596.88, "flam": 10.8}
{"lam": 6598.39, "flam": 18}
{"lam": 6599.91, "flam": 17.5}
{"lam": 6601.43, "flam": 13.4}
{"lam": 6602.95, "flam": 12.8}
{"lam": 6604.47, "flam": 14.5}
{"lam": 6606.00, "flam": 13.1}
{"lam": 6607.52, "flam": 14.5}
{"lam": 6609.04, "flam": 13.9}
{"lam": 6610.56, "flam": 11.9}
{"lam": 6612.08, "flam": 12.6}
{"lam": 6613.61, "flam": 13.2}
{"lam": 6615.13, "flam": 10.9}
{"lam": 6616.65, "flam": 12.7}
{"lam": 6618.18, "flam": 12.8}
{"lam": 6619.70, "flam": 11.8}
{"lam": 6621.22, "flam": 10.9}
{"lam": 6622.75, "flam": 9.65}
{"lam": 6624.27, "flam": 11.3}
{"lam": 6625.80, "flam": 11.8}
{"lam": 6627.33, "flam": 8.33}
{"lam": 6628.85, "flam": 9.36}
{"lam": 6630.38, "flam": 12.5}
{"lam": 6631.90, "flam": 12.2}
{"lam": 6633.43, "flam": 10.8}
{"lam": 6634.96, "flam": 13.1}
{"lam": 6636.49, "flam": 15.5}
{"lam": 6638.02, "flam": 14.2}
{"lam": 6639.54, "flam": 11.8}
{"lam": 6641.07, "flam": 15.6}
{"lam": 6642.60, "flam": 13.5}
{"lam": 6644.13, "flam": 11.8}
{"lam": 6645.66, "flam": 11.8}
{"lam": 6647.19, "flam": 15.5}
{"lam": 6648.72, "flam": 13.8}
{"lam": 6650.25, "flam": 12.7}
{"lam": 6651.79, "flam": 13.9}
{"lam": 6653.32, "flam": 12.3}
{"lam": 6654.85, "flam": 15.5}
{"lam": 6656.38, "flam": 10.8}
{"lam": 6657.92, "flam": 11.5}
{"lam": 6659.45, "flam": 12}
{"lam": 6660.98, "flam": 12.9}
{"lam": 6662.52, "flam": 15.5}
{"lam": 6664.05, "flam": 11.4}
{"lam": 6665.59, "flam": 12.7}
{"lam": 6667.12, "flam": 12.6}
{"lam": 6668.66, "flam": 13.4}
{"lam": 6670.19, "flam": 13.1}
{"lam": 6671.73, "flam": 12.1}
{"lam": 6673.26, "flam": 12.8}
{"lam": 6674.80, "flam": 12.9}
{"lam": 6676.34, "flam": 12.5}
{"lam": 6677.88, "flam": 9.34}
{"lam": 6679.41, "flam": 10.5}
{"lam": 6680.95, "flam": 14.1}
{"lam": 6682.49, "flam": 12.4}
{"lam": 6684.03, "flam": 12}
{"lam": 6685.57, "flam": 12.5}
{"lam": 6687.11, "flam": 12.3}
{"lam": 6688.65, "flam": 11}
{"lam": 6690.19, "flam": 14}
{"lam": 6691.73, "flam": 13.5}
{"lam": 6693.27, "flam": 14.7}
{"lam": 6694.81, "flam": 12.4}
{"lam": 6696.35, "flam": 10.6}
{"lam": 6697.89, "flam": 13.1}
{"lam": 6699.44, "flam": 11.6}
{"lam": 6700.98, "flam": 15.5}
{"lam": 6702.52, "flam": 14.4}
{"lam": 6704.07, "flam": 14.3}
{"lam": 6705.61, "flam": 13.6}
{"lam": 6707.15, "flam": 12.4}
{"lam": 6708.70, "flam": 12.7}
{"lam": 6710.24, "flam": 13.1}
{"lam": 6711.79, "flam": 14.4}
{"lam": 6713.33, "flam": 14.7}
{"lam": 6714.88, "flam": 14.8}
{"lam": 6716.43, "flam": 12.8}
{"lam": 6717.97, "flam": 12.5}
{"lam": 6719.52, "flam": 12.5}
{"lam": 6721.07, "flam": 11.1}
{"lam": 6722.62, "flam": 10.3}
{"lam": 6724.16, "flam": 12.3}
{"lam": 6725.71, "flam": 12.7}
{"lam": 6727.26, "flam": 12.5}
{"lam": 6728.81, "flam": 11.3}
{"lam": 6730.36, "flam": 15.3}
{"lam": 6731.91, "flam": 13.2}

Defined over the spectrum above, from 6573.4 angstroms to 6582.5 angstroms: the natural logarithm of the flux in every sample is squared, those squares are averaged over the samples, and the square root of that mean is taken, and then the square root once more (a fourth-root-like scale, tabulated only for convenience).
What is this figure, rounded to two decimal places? 1.62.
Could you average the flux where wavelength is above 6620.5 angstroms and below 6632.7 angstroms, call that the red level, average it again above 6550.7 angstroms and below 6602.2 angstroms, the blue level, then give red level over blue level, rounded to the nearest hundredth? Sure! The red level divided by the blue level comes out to 0.78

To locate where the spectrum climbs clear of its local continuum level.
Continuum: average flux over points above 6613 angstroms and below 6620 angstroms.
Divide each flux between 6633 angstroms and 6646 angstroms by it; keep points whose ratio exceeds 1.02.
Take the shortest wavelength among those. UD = 6634.96 angstroms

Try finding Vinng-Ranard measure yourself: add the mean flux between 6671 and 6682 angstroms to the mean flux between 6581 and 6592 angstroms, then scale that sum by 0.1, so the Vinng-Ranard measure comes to 2.55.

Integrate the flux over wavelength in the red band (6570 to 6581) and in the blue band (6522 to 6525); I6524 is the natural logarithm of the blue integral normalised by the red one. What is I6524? -1.2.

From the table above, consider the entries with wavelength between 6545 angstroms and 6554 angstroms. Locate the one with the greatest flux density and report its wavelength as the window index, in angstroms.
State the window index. 6546.94 angstroms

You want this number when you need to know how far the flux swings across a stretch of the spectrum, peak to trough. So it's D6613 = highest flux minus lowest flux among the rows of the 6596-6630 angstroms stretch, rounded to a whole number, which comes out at 10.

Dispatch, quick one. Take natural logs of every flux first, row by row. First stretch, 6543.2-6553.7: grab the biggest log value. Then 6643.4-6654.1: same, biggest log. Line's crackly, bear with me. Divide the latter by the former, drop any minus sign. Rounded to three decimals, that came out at 0.993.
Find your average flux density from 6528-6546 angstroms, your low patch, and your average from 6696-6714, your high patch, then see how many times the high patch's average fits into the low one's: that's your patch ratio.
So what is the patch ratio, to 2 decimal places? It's 1.01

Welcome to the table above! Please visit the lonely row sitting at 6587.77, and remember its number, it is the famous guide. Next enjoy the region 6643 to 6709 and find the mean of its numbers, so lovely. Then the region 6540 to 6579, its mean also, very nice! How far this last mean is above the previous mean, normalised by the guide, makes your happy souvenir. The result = 0.07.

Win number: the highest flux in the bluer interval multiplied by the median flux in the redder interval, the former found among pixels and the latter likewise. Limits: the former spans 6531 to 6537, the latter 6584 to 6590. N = 248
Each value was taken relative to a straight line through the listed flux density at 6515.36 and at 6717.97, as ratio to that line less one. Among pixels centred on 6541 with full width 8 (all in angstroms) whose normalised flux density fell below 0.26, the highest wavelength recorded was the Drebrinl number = 6542.42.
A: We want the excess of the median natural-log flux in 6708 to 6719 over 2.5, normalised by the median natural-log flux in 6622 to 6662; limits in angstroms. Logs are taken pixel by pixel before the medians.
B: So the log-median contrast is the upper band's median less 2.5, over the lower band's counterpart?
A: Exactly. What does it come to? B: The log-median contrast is 0.029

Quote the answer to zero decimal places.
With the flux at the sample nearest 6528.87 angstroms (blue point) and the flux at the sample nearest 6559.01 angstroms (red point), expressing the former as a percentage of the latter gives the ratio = 79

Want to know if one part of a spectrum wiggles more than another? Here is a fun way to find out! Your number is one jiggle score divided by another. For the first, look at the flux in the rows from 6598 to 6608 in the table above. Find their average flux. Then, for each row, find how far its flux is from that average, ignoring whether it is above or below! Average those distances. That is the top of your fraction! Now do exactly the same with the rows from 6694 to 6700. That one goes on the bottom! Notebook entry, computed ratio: 2.0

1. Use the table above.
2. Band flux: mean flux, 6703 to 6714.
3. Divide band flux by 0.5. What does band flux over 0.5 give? 27.2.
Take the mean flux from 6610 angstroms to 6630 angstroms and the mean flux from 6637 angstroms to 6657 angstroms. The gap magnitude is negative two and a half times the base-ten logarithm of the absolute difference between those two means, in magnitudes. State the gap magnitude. -0.8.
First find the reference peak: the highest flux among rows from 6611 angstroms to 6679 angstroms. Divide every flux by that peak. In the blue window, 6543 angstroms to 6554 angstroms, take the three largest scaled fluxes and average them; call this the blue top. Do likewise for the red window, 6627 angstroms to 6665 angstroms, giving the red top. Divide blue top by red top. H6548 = 0.93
